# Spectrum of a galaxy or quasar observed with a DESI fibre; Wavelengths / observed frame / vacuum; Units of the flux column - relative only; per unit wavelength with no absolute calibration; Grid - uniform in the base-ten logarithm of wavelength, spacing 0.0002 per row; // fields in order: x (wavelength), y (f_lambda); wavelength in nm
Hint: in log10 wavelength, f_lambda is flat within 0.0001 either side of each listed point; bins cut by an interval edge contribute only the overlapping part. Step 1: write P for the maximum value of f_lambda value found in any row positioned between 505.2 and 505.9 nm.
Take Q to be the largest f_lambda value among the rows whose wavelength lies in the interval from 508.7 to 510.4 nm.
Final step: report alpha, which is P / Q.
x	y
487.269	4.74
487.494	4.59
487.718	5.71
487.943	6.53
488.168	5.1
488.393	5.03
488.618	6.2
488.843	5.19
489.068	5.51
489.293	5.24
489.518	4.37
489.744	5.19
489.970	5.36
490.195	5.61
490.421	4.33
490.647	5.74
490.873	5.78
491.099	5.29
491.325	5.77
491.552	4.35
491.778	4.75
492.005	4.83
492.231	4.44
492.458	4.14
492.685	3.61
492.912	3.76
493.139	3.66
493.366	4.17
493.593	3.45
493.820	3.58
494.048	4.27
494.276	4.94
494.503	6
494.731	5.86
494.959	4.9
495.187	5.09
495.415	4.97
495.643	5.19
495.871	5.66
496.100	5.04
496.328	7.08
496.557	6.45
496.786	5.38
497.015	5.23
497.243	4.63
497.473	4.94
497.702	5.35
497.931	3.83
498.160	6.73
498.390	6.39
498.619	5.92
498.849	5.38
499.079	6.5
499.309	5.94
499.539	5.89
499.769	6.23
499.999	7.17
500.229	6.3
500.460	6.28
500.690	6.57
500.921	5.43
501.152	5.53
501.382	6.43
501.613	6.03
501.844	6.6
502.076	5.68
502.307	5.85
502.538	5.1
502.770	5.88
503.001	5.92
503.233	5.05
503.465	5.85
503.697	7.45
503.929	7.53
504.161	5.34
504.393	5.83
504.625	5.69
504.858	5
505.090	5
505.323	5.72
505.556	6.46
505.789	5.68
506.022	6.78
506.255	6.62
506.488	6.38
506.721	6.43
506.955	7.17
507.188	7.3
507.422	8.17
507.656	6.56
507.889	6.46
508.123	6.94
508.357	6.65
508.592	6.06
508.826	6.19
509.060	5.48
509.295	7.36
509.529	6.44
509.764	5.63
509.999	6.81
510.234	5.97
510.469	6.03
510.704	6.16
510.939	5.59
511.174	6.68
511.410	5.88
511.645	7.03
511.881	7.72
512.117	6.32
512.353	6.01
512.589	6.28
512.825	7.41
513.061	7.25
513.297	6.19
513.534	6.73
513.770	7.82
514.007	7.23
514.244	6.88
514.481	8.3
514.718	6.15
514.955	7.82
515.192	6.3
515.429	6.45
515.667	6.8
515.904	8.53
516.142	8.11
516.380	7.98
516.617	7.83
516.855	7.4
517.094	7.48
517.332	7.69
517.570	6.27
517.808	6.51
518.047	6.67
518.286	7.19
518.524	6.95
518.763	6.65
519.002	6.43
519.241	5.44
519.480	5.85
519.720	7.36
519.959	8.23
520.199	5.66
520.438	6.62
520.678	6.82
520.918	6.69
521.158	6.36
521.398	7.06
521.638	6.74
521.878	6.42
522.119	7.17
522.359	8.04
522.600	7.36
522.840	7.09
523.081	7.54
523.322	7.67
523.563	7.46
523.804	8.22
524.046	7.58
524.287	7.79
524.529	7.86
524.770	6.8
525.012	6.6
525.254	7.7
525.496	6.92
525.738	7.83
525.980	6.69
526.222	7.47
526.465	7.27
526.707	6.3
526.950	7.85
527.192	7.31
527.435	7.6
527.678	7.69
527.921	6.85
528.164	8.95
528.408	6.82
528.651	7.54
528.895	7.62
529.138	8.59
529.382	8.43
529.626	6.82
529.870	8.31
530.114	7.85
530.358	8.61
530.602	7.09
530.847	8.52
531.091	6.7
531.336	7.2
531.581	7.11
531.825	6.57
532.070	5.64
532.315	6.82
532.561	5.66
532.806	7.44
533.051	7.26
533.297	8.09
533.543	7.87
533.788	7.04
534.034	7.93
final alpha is 0.88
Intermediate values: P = 6.46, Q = 7.36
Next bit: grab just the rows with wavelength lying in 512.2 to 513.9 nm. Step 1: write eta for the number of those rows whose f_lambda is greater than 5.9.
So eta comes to 7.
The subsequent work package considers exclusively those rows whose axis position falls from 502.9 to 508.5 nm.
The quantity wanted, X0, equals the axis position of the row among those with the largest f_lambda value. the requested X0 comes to 507.422 nm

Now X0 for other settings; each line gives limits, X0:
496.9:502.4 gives 499.999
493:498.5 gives 496.328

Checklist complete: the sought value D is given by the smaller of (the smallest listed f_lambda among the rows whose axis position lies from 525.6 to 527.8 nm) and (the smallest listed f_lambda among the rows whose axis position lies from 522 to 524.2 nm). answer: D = 6.3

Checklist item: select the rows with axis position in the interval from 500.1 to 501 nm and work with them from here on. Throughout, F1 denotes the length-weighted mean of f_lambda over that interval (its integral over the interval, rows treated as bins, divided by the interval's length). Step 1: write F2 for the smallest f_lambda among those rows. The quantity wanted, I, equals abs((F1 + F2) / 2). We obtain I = 5.8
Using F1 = 6.2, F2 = 5.43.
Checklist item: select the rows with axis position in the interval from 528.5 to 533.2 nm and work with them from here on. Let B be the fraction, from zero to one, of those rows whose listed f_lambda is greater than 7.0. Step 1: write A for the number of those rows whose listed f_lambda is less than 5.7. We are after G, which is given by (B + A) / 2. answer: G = 1.3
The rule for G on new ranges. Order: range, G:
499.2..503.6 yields 2.5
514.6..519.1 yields 0.2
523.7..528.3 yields 0.3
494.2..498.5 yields 6.5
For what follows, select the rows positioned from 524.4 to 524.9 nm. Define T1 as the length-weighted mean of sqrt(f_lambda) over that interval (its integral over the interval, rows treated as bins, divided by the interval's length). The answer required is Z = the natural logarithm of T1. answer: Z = 0.99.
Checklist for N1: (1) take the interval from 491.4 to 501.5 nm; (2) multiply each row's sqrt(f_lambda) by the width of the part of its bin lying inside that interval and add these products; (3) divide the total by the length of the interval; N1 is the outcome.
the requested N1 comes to 2.29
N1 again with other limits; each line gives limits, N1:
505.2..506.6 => 2.50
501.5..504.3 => 2.45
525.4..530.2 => 2.74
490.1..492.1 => 2.27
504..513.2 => 2.52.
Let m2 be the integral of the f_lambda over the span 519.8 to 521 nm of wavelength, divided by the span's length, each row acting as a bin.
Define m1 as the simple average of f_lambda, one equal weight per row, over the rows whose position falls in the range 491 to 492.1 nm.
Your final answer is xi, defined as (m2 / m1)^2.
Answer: 1.87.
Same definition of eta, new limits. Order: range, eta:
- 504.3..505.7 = 1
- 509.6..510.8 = 4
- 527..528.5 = 6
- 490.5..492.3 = 0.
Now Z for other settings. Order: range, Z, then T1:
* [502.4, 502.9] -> 0.85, 2.35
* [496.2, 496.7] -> 0.95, 2.57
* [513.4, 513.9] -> 0.99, 2.69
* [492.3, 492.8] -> 0.68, 1.98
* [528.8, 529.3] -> 1.05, 2.86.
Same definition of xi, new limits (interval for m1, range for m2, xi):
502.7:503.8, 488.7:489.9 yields 0.73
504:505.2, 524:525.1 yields 1.86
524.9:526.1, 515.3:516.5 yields 1.12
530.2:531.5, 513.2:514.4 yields 0.85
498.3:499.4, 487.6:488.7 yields 0.89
